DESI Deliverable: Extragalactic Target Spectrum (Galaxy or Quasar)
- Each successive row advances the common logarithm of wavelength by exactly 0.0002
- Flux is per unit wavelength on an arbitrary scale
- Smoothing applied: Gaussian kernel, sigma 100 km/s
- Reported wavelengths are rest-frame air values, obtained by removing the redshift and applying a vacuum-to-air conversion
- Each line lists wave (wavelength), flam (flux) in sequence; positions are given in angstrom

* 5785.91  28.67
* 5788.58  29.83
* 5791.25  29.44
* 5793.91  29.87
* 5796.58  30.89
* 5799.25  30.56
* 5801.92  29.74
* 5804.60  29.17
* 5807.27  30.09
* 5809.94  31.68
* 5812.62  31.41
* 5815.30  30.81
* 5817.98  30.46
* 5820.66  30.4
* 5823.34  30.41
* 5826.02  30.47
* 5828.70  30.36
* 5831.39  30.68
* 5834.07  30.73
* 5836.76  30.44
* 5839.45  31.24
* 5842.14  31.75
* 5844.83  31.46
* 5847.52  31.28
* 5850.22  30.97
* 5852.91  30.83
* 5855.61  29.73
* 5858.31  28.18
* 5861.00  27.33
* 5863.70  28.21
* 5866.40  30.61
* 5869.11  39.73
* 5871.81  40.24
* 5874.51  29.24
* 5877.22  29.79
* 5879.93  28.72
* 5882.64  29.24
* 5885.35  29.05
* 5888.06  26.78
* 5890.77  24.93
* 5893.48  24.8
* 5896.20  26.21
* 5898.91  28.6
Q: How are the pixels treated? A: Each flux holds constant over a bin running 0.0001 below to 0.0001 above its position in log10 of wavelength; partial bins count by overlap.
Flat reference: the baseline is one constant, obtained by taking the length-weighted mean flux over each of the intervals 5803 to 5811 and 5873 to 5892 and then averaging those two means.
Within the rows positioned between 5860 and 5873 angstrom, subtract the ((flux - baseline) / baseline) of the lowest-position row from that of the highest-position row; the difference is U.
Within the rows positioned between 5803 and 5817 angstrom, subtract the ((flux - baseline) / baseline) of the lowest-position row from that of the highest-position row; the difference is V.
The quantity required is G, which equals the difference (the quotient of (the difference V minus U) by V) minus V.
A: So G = -6.9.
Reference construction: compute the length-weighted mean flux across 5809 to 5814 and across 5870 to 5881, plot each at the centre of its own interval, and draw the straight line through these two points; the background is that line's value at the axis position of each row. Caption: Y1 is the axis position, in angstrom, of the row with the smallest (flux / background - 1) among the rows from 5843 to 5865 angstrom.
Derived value 5861.00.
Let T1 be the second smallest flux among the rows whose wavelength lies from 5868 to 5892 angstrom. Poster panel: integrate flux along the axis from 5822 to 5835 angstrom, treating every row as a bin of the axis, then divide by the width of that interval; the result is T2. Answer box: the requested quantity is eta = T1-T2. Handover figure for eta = -3.8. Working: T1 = 26.78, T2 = 30.5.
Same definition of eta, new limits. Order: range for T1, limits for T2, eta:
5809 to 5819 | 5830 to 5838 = 0.2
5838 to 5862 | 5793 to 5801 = -2.3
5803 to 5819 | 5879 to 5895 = 2.9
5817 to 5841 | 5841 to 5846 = -1.2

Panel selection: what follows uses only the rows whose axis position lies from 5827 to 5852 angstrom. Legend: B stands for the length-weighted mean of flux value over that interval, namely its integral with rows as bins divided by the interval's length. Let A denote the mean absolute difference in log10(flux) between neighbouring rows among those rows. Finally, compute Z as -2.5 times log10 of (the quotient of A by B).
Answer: 9.5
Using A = 0.005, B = 31.0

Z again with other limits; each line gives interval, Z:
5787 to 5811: 8.6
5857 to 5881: 7.2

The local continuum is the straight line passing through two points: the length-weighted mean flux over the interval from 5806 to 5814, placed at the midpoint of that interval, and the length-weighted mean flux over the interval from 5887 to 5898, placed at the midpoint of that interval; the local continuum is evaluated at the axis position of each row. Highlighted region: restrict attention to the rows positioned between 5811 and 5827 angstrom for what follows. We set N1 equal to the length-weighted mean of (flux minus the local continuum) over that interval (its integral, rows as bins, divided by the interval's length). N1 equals 0.2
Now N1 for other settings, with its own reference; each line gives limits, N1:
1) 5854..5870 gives 2.6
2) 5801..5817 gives -0.6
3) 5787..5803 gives -2.0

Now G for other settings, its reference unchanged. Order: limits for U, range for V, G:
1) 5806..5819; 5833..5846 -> 0.5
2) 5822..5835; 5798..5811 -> 0.7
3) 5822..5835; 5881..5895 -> 1.2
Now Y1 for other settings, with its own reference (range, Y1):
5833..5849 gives 5836.76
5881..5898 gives 5893.48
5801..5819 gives 5804.60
